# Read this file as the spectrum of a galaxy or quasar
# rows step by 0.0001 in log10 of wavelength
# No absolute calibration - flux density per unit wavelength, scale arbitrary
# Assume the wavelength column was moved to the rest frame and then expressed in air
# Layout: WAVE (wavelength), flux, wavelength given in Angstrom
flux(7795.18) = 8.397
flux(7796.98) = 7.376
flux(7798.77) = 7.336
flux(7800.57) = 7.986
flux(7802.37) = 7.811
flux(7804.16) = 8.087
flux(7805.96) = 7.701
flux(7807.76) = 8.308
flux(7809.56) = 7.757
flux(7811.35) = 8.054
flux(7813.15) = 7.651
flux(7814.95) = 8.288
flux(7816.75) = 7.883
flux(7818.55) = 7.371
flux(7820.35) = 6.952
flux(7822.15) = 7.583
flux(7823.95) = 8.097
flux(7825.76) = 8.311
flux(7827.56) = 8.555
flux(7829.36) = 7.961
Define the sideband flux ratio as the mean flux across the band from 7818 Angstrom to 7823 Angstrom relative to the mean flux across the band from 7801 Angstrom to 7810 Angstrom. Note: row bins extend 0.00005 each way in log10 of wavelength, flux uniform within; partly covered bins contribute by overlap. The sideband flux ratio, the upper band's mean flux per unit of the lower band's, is 0.92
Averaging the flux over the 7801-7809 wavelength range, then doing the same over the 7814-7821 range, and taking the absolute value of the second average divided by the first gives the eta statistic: 0.96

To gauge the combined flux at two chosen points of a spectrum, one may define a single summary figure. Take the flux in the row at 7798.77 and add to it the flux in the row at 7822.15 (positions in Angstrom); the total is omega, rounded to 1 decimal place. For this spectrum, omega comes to 14.9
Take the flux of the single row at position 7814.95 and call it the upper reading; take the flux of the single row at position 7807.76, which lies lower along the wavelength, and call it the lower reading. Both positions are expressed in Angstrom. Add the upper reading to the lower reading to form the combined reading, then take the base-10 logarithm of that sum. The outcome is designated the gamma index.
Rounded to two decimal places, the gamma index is 1.22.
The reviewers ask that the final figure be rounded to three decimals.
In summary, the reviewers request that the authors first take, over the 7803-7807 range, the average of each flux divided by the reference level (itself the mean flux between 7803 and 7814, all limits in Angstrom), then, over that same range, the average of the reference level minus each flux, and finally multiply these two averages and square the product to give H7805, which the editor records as 0.001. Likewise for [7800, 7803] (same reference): 0.001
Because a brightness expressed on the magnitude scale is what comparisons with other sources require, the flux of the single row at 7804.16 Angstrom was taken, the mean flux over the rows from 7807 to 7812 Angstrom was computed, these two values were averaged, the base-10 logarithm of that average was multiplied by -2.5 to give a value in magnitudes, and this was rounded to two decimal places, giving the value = -2.27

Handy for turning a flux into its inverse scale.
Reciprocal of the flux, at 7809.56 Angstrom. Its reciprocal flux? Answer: 0.129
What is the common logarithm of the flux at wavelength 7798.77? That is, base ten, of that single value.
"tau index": 0.865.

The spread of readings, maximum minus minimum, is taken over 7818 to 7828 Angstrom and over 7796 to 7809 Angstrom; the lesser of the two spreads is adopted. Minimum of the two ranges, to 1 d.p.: 1.0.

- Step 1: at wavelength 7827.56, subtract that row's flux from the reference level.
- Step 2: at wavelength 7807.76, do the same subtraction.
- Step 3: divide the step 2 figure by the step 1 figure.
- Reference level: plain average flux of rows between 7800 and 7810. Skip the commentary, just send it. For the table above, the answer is 1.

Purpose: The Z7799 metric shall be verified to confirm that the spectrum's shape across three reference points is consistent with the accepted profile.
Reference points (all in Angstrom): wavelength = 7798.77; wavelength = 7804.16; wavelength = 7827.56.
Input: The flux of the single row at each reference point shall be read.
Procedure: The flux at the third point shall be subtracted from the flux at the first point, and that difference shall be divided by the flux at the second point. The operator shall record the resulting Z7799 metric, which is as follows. -0.15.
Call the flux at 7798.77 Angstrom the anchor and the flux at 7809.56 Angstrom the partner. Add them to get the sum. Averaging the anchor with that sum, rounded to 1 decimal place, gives 11.2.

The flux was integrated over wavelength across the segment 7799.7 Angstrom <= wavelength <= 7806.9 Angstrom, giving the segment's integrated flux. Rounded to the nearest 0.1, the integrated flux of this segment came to 56.8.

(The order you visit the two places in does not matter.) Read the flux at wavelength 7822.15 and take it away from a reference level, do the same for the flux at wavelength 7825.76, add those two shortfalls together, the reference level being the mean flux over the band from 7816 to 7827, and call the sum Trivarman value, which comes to -0.5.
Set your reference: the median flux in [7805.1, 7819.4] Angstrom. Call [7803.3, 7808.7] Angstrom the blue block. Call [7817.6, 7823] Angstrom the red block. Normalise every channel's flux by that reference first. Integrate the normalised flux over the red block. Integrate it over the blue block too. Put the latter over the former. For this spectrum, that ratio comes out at 1.10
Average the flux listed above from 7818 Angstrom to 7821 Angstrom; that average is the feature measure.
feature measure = 7.16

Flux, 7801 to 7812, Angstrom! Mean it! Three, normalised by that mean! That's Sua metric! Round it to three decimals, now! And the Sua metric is 0.377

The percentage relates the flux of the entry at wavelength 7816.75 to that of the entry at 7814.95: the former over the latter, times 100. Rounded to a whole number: 95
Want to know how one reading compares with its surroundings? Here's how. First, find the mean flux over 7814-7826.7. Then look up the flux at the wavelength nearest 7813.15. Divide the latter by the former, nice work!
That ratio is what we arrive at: 0.98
